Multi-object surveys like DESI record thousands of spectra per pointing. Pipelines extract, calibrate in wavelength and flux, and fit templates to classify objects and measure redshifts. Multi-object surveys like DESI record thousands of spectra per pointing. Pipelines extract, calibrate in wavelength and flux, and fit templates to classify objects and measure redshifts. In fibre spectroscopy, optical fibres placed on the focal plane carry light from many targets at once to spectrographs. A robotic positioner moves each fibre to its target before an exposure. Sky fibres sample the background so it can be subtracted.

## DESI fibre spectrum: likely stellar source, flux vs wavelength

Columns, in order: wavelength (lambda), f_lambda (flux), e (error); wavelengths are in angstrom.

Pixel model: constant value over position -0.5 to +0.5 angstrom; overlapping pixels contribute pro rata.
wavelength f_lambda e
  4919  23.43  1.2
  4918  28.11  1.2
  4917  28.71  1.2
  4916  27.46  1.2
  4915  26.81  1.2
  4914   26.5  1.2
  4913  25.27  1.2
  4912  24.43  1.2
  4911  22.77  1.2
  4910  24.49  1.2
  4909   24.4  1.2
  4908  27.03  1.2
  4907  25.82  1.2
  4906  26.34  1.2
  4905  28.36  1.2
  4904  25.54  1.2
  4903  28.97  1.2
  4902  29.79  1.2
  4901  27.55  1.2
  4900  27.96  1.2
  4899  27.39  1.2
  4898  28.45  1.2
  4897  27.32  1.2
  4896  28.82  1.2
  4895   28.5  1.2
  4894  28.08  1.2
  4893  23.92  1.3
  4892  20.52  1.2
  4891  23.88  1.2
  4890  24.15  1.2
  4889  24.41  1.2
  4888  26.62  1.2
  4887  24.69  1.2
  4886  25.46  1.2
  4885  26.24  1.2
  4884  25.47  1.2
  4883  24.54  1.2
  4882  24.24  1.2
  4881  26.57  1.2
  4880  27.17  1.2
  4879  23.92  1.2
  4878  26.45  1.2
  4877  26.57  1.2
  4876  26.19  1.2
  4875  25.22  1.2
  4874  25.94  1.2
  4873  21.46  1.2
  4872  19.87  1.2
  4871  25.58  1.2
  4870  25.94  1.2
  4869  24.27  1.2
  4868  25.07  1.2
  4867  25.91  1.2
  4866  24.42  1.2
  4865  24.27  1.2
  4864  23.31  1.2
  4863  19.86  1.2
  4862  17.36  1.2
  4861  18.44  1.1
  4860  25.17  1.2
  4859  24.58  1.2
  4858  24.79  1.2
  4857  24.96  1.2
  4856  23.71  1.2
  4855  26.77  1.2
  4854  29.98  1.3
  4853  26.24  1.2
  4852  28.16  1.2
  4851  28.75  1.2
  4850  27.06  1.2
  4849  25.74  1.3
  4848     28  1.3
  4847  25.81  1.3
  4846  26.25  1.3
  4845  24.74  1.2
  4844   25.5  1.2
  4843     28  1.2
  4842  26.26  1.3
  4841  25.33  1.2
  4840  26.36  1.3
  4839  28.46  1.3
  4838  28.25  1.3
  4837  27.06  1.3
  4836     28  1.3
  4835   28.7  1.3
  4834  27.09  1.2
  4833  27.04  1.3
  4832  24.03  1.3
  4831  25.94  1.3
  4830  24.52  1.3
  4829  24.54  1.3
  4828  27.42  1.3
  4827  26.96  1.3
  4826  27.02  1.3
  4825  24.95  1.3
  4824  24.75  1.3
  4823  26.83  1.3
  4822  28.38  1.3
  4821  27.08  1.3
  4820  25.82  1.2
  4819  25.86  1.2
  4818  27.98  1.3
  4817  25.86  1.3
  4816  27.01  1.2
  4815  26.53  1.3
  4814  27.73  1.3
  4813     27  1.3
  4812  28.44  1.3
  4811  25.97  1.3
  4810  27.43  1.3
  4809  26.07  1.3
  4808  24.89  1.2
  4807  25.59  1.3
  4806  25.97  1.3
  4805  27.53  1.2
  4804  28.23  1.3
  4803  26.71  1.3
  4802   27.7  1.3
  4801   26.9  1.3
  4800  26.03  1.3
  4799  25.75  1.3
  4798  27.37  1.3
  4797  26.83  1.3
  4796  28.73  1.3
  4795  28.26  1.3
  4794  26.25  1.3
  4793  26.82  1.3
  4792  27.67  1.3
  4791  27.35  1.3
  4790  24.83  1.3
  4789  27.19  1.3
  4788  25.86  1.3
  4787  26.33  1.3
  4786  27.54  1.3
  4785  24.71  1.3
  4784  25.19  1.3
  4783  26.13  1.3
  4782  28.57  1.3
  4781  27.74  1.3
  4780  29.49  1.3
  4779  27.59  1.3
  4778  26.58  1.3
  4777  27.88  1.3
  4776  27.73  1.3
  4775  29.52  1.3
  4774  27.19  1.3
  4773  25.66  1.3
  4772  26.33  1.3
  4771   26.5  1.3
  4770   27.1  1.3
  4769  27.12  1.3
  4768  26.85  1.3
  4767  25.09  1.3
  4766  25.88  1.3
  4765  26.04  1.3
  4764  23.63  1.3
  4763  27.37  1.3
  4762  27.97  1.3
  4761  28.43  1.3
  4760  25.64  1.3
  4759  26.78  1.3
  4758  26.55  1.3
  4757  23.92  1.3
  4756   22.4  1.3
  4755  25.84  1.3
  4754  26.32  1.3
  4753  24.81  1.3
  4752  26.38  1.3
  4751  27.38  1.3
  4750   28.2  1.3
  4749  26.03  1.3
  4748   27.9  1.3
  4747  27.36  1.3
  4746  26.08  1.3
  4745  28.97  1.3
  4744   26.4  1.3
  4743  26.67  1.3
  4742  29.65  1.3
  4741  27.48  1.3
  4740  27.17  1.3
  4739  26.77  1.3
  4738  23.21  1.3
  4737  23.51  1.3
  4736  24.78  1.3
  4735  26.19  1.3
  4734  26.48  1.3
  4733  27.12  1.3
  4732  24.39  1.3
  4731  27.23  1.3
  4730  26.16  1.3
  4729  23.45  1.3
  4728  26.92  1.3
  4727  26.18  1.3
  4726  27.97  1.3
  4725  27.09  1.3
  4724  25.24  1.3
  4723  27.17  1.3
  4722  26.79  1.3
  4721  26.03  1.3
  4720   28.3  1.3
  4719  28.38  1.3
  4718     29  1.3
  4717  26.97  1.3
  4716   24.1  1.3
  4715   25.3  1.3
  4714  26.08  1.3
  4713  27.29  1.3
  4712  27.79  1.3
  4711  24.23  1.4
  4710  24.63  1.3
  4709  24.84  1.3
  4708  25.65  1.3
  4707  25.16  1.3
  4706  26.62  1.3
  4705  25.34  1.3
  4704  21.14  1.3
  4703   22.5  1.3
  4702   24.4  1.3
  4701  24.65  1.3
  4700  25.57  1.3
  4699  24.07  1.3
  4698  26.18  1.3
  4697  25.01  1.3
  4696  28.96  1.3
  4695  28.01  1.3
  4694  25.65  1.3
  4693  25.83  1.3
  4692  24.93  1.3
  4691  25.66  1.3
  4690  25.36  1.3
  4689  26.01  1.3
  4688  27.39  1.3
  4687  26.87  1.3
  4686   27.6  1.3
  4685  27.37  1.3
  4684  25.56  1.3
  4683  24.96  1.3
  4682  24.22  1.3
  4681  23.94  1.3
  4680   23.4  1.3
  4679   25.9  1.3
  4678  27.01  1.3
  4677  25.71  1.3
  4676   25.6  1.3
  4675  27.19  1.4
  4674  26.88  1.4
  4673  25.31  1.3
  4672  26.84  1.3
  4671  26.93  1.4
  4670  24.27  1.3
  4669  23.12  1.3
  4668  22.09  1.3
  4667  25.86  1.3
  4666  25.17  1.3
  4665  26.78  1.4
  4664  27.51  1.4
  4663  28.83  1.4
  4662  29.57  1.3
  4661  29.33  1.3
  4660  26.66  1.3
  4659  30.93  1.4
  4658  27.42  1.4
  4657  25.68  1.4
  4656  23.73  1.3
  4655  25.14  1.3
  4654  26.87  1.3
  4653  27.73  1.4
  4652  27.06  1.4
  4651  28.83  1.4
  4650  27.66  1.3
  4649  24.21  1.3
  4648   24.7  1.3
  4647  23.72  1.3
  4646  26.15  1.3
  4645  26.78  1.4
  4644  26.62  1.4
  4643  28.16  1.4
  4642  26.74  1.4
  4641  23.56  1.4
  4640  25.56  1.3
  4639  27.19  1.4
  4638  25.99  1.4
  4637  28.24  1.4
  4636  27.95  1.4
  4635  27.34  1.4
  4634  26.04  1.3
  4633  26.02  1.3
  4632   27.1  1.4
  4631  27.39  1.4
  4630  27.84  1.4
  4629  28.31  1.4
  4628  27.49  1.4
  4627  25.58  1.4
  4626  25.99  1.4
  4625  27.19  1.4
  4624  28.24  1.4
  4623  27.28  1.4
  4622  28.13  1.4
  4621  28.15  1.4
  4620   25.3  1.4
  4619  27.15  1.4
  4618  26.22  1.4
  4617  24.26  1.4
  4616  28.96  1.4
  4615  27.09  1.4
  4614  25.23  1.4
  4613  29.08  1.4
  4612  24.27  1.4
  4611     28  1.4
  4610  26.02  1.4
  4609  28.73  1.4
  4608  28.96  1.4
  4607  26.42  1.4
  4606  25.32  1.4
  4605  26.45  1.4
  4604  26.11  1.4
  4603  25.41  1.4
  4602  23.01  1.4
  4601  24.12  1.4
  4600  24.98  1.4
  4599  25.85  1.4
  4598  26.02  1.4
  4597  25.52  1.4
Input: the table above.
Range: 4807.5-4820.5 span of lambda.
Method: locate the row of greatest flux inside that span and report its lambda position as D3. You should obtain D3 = 4812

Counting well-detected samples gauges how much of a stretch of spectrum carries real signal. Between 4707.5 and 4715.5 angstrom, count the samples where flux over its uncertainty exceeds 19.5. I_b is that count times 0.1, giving 0.4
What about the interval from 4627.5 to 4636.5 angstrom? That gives 0.8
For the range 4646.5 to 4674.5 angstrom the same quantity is 1.3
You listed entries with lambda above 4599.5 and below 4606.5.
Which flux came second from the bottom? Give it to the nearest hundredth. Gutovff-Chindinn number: 24.12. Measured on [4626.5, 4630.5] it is 27.49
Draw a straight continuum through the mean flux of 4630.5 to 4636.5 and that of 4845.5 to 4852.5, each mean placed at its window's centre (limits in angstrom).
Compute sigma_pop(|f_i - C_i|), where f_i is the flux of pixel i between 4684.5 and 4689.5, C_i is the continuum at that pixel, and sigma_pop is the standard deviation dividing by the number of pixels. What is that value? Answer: 0.29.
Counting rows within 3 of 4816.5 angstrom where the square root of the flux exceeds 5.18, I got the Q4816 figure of 3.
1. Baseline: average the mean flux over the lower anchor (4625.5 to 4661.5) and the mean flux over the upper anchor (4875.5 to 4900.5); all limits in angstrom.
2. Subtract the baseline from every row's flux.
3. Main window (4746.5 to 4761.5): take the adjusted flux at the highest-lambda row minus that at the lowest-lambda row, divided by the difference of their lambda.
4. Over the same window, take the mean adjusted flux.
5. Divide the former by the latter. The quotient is -1.70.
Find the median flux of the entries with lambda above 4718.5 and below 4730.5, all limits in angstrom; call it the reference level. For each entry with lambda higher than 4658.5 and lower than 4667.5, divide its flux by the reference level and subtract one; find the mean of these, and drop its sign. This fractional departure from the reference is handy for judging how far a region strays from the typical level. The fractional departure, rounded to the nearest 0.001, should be 0.037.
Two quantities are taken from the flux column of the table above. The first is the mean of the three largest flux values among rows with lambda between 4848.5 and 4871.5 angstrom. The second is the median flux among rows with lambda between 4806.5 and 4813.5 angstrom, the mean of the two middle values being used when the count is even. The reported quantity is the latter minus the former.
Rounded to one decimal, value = -2.9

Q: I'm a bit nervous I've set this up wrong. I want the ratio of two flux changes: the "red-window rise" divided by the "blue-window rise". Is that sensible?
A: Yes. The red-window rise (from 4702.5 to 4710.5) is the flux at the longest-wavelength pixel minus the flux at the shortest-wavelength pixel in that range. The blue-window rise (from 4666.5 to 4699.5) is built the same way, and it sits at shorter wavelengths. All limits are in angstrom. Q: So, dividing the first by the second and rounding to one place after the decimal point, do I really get -1.2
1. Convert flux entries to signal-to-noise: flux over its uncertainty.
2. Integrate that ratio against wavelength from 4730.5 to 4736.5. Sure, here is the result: 120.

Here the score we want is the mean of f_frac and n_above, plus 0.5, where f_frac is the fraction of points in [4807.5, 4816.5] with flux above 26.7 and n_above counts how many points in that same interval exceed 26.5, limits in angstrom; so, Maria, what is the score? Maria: 3.8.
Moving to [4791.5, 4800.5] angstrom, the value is 3.8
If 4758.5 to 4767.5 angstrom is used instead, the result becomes 2.7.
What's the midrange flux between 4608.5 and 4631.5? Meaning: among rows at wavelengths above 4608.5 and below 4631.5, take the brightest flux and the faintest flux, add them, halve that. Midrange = 26.7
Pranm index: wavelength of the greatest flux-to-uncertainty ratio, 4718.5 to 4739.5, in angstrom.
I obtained 4719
